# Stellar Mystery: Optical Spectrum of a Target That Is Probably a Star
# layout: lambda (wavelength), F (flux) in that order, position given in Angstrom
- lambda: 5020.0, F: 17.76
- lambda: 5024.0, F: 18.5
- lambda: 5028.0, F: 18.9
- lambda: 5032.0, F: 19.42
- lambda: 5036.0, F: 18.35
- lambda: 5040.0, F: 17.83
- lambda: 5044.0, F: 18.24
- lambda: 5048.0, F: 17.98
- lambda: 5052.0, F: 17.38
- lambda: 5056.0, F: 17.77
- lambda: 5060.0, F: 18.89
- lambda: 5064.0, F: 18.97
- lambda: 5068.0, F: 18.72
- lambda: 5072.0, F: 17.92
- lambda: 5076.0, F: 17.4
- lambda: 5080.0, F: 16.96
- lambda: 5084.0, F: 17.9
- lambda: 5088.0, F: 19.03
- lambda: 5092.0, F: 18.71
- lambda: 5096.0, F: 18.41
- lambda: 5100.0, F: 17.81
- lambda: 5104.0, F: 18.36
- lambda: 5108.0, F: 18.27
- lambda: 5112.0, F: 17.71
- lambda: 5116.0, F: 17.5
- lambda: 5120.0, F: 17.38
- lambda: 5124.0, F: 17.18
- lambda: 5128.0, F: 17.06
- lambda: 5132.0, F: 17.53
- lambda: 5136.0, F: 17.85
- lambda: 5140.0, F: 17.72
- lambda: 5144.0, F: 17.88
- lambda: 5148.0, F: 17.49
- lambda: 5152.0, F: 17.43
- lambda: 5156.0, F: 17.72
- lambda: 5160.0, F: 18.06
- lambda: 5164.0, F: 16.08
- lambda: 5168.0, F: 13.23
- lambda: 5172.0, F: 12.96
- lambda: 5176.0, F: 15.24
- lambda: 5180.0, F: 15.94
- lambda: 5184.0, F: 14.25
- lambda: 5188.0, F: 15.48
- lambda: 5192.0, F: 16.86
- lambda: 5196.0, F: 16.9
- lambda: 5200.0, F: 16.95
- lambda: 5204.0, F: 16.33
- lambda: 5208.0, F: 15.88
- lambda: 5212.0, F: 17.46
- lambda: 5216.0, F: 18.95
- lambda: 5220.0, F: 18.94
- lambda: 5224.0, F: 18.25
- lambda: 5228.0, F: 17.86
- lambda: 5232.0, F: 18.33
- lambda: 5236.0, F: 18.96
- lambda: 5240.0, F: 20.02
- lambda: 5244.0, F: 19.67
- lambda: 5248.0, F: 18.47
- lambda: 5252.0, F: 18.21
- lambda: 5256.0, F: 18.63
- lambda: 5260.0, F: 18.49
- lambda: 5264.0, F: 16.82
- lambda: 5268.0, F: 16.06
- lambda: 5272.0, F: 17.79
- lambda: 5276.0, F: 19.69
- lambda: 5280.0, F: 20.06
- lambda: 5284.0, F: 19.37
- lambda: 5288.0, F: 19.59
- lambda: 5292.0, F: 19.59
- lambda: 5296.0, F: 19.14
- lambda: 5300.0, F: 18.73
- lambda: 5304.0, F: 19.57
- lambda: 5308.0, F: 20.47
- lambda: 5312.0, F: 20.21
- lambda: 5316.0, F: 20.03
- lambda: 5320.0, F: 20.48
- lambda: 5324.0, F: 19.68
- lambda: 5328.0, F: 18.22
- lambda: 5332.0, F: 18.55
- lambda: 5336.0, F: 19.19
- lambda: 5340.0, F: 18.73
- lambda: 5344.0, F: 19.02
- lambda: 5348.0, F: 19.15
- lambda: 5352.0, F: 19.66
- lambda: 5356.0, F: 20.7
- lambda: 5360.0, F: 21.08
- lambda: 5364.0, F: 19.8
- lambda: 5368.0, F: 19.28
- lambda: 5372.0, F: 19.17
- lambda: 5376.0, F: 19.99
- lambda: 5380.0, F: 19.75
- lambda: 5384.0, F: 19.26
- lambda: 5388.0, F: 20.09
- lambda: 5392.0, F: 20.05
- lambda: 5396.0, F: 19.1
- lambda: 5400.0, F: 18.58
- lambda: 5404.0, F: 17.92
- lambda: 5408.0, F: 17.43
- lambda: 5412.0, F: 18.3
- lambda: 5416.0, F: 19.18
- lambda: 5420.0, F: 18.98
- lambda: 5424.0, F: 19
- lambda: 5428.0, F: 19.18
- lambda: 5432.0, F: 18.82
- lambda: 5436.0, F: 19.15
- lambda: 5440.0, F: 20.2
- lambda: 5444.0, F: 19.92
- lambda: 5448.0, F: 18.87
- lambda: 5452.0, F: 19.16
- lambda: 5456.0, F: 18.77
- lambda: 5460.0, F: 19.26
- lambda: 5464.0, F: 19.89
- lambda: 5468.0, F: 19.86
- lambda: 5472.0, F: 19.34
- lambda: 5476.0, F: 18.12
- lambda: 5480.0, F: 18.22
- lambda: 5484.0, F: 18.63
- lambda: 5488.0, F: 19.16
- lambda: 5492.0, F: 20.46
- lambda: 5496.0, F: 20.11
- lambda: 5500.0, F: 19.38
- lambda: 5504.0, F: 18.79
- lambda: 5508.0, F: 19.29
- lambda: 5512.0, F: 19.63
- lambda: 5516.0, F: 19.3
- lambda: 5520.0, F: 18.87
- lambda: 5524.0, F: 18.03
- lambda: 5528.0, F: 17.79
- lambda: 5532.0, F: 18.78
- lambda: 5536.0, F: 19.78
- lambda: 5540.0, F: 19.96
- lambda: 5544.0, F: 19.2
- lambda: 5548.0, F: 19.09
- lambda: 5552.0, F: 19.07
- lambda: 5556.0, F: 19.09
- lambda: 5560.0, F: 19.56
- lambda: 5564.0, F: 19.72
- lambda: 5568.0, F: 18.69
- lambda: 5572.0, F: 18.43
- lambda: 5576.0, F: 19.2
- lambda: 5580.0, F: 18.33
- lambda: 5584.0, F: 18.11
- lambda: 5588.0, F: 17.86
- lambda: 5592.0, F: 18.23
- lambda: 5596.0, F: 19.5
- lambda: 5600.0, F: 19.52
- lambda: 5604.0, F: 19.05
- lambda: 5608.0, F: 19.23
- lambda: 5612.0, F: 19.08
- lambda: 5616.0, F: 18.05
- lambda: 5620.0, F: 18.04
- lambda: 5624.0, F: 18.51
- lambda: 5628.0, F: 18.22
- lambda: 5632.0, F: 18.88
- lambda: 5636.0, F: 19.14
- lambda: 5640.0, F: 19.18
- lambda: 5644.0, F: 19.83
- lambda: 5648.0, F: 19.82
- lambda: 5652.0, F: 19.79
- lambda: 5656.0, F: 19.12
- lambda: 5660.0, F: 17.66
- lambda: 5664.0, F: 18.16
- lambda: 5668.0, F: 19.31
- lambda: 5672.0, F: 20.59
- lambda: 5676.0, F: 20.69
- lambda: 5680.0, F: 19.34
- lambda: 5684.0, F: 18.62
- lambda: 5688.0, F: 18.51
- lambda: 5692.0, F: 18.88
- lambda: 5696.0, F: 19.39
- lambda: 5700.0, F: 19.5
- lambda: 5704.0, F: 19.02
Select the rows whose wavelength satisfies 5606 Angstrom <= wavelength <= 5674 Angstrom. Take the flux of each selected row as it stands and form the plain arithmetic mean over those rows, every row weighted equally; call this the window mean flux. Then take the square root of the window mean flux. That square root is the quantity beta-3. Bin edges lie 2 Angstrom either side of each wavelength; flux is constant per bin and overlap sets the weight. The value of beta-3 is 4.36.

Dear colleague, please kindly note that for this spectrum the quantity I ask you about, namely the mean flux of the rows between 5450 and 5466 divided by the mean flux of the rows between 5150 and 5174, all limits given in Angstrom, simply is 1.21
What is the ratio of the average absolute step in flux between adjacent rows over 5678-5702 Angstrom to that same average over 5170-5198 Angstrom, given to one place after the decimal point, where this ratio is 0.3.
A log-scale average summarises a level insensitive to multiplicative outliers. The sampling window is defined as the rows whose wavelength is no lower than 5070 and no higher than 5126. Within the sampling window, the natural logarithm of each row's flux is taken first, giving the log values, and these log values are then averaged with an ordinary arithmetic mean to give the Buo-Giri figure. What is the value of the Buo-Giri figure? 2.88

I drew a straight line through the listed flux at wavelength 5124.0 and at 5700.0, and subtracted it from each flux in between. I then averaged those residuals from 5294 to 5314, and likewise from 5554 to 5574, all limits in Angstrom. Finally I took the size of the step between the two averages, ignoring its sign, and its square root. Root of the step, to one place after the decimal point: 1.3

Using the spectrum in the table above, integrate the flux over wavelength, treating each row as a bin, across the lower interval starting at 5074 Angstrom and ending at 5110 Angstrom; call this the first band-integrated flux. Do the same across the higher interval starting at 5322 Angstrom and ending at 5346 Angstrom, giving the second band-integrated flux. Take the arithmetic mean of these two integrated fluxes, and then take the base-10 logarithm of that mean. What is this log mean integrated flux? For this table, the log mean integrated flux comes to 2.7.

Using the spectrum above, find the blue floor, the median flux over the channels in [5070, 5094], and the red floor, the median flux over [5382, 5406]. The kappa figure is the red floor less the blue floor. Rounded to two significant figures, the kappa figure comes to 1.3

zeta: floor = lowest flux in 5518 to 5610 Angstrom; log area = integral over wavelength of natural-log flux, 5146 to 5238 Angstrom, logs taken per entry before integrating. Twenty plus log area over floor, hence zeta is 34.6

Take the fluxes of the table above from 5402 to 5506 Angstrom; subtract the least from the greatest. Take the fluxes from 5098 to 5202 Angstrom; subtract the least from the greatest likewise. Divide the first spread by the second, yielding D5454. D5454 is 0.56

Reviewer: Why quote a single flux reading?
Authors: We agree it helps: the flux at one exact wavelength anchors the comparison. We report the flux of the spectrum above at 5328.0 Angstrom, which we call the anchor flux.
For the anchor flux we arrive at 18.22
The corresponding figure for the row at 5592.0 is 18.23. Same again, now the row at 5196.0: 16.9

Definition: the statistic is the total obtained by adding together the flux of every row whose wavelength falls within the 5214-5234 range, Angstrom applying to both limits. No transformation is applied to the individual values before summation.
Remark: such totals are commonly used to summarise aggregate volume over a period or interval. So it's 92.3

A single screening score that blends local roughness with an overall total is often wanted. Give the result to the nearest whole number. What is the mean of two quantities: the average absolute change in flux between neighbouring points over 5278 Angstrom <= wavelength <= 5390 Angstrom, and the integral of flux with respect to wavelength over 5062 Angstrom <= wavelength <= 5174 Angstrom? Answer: 979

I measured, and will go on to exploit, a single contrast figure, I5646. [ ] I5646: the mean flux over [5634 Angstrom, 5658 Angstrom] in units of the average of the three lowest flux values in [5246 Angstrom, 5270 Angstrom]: 1.14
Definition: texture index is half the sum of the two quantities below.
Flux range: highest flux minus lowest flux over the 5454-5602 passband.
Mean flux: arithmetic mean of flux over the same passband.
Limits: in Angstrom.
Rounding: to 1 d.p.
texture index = 10.9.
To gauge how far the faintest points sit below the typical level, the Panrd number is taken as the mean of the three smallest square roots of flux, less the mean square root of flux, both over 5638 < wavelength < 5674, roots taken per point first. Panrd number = -0.110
